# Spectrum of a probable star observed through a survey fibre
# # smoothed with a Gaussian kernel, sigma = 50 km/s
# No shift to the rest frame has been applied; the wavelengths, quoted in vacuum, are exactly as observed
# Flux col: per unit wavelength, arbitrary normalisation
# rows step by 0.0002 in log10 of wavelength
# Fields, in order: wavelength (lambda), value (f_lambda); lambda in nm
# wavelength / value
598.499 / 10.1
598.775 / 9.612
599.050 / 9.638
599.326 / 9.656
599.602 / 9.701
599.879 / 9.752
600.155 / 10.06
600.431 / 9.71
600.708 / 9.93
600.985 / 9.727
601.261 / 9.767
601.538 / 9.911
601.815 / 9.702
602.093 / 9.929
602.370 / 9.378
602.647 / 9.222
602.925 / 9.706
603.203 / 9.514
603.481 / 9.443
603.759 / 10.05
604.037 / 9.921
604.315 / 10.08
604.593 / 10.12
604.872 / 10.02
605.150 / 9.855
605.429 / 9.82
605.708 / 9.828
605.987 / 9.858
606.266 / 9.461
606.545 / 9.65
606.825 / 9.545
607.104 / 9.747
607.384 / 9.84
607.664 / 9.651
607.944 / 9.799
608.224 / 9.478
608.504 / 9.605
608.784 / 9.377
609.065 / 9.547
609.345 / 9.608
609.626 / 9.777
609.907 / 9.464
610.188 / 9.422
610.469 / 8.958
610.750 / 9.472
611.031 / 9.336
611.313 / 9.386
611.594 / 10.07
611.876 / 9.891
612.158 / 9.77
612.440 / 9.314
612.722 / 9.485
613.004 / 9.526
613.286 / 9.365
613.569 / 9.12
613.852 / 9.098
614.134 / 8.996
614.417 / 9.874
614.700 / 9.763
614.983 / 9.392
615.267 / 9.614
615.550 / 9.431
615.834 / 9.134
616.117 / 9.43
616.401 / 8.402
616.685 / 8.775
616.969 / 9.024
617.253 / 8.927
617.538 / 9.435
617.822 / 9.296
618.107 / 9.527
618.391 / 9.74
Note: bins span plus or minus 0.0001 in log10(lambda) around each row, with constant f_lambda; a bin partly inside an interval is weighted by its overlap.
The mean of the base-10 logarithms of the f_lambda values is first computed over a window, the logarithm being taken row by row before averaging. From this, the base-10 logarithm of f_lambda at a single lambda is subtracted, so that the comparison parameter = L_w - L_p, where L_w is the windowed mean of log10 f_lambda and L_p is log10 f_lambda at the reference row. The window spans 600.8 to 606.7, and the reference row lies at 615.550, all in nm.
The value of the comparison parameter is 0.015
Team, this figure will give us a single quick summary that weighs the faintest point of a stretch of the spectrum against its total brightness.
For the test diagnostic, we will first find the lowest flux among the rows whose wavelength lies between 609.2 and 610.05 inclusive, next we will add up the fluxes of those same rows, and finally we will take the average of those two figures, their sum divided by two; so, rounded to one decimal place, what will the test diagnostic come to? 19.2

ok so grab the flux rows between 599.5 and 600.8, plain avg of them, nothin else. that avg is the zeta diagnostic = 9.83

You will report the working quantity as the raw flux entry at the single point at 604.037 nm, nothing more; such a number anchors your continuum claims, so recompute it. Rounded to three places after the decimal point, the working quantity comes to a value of 9.921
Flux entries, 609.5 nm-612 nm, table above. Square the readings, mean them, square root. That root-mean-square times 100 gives 954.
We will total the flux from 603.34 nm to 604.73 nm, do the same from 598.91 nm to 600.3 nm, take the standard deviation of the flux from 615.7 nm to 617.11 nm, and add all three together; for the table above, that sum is 98.8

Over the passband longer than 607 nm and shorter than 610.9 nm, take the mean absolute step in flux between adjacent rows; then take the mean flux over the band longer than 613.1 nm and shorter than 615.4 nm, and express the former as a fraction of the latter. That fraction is 0.023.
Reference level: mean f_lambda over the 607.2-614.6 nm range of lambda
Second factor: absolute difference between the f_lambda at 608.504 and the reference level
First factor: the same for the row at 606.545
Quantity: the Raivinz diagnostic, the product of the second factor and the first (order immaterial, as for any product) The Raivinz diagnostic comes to 0.01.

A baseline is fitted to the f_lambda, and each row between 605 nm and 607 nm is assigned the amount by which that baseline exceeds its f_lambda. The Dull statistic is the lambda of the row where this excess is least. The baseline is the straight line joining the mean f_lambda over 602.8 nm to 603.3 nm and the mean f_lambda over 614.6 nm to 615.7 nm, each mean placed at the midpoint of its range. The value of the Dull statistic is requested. 605.987 nm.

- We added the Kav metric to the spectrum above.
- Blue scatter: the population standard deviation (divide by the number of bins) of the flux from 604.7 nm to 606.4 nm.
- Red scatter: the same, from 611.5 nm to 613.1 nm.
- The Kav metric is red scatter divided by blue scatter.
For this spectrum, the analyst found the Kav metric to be 1.53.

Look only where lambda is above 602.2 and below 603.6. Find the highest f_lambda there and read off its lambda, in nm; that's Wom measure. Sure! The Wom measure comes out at 602.925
